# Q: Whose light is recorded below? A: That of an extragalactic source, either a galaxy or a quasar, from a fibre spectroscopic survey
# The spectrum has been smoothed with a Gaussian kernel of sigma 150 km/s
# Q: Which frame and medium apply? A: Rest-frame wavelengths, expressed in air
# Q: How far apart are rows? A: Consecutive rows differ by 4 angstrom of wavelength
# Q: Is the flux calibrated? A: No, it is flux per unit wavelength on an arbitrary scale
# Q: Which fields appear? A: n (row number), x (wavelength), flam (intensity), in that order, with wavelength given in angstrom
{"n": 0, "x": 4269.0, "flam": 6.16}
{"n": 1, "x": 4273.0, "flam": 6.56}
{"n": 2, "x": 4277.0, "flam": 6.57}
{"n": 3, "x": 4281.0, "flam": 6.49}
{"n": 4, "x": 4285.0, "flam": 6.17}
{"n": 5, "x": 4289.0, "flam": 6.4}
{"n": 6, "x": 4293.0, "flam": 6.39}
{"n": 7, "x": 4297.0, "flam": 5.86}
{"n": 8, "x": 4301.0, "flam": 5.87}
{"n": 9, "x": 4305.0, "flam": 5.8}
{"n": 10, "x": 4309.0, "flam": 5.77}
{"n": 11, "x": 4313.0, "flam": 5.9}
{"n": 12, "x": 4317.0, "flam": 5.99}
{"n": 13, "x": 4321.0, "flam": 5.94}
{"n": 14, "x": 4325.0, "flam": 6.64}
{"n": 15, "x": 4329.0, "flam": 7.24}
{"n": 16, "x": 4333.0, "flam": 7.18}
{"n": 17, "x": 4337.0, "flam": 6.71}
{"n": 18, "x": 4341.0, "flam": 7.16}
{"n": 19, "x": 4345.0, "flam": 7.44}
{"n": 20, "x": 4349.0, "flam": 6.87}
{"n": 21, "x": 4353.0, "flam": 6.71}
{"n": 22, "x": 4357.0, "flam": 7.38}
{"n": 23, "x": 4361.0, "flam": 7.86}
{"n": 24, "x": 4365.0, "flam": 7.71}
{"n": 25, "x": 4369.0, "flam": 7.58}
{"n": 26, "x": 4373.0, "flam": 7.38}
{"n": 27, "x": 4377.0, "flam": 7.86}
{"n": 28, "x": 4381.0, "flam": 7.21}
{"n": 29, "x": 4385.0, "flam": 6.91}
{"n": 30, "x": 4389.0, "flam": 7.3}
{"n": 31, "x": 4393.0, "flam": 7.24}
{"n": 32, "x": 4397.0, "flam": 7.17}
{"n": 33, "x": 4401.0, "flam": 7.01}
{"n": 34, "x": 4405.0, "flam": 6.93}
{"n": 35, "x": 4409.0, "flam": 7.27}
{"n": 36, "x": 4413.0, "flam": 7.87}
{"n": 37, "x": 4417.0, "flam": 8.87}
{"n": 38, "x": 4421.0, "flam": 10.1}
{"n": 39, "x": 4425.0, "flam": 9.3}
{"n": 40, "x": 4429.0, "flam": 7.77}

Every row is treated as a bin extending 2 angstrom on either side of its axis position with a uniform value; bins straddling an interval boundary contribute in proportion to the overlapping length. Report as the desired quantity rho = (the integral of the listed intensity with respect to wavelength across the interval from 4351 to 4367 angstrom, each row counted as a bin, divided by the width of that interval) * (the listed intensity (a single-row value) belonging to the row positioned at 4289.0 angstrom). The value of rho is 47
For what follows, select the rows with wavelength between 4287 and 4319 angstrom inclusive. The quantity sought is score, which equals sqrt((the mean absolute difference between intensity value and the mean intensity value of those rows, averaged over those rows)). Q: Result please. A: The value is 0.45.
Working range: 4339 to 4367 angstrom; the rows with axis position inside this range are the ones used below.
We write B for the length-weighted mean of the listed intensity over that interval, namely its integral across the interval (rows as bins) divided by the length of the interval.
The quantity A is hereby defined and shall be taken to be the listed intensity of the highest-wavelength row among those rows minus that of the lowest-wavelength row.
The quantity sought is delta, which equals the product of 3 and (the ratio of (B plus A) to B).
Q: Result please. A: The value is 3.23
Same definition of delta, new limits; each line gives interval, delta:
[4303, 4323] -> 3.07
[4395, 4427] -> 3.79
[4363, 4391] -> 2.83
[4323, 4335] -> 3.23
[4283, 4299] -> 2.85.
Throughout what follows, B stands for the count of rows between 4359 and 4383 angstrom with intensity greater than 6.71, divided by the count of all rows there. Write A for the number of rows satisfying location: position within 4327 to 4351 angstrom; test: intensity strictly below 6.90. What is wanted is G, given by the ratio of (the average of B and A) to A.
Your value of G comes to 0.75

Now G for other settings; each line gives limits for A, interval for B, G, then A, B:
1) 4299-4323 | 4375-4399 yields 0.58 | 6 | 1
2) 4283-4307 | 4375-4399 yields 0.58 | 6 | 1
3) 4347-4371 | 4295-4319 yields 0.50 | 2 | 0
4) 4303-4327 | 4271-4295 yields 0.50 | 6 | 0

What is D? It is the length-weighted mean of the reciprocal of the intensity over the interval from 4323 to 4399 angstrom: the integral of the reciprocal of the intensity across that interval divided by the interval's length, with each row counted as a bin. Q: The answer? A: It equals 0.138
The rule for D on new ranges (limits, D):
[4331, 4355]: 0.143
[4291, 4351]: 0.156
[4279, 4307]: 0.163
